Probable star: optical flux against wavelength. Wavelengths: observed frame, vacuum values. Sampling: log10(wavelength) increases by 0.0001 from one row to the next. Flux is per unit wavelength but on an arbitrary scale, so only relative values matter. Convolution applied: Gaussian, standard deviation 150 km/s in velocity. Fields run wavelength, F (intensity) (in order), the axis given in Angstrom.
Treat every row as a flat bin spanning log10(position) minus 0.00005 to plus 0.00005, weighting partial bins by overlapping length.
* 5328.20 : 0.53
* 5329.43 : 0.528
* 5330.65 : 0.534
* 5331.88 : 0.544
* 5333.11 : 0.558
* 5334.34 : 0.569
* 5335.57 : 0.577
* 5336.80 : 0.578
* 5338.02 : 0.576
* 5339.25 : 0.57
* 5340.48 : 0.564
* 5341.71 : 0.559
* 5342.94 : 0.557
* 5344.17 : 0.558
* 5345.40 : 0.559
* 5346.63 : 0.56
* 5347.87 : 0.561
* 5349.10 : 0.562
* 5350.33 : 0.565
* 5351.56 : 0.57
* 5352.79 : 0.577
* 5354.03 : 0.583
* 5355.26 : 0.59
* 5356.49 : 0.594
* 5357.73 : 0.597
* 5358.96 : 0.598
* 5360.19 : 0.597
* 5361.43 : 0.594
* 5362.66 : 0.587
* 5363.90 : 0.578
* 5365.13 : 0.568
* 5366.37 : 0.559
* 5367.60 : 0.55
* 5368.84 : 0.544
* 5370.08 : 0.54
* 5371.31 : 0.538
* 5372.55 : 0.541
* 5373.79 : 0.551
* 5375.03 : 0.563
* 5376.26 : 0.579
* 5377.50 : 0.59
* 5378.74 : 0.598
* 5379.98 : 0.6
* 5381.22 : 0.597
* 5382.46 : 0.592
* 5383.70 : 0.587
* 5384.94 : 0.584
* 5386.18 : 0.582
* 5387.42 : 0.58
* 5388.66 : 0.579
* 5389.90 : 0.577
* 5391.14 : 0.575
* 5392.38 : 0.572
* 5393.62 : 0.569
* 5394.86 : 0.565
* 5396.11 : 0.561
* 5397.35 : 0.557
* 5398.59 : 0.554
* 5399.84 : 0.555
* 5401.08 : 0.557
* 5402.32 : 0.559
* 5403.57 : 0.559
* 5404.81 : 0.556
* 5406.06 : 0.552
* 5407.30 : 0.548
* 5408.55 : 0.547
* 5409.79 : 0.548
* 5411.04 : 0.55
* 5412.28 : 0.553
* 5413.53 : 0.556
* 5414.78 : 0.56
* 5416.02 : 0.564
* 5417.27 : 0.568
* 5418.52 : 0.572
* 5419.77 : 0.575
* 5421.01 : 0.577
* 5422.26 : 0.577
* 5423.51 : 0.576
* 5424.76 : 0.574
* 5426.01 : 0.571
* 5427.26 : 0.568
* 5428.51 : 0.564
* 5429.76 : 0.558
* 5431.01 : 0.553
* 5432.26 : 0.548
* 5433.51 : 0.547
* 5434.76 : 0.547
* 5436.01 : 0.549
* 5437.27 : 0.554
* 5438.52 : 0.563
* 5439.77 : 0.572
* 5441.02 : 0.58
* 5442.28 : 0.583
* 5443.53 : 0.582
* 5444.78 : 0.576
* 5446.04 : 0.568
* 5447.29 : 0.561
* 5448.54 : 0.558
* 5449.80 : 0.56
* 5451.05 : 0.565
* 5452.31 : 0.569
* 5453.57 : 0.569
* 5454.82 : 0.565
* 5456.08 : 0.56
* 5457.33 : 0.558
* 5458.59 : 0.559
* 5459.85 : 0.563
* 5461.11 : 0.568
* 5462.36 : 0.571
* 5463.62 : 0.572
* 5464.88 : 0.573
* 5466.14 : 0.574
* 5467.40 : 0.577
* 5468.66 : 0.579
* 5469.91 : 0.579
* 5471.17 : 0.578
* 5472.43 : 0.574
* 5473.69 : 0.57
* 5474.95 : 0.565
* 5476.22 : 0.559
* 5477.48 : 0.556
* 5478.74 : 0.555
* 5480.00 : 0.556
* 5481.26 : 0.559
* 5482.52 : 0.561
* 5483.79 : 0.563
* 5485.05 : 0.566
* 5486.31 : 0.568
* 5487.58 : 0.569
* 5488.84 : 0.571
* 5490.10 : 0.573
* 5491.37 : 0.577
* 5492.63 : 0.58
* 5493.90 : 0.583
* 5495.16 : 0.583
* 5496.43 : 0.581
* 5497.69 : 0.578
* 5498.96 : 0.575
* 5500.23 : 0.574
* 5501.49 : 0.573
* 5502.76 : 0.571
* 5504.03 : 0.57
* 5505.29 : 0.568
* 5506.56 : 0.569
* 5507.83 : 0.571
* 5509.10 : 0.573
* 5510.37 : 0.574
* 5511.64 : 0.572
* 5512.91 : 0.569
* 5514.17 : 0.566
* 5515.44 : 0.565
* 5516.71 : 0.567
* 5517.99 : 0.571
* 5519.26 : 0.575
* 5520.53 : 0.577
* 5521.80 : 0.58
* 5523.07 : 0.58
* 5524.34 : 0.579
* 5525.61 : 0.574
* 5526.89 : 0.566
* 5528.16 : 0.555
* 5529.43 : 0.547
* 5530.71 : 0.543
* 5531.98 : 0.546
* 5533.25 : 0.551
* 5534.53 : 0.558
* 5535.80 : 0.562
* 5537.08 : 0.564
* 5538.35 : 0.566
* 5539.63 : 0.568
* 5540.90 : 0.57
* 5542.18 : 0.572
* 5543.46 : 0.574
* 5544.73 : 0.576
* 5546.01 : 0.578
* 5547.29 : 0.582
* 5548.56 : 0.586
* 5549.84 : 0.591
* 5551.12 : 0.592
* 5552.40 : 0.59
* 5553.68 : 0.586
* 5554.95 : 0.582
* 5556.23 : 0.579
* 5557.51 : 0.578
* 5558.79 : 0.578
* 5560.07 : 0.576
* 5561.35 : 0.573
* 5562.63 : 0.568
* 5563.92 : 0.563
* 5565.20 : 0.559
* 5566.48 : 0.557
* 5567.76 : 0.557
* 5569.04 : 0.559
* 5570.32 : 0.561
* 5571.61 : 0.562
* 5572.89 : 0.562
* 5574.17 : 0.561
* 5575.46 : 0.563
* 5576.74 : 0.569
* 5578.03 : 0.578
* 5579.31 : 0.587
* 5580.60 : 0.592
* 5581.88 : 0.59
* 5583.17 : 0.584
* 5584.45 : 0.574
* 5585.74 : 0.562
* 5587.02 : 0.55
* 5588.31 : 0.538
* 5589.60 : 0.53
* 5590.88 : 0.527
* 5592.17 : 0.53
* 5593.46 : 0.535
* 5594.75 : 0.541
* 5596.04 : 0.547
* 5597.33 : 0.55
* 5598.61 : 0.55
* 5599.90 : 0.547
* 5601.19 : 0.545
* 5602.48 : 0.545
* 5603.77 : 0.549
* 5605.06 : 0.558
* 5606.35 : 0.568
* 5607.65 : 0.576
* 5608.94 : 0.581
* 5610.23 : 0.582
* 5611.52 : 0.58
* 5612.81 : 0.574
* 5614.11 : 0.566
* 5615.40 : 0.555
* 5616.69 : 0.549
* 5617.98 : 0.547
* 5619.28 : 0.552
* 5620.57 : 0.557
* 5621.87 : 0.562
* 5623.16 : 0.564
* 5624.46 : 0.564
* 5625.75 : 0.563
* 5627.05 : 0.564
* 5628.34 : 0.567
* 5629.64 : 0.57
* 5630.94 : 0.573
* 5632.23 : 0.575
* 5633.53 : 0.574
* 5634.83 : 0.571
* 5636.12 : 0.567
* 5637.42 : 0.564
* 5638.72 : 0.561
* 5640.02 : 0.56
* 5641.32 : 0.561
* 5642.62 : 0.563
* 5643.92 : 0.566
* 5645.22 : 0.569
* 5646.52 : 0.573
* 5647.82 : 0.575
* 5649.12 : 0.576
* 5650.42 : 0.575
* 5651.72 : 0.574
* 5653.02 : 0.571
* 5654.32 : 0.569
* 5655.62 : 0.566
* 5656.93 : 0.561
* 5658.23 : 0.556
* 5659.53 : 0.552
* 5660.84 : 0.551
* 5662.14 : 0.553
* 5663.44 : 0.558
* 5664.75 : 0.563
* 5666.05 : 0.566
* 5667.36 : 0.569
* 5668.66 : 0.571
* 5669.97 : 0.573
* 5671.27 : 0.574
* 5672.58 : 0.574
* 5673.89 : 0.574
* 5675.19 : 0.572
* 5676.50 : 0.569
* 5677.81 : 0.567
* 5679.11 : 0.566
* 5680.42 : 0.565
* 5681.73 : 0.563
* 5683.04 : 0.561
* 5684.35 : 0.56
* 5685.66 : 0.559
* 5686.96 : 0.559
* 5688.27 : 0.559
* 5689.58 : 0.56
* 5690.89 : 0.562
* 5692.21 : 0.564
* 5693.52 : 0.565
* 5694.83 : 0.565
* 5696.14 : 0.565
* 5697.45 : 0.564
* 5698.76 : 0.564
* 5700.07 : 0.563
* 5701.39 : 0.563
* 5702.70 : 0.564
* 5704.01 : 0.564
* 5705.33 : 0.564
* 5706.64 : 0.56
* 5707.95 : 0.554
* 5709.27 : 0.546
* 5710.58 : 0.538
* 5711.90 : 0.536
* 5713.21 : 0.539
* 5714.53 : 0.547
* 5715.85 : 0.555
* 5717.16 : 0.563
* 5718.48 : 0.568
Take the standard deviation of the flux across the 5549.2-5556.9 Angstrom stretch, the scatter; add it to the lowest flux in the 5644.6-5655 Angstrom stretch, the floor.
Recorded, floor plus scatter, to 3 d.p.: 0.574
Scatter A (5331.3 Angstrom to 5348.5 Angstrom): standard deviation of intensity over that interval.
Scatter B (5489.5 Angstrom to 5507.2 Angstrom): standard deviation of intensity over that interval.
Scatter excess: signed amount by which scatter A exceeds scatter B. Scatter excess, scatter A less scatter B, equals 0.004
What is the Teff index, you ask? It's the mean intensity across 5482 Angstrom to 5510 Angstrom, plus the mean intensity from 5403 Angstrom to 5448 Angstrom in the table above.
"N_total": 1.135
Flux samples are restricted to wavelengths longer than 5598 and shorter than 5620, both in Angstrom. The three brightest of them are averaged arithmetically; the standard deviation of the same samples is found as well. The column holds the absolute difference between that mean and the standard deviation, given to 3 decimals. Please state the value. 0.567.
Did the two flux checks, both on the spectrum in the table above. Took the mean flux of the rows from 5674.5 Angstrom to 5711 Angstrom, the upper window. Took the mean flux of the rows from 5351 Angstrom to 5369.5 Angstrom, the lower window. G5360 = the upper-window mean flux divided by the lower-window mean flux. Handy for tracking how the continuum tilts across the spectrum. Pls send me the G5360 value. 0.97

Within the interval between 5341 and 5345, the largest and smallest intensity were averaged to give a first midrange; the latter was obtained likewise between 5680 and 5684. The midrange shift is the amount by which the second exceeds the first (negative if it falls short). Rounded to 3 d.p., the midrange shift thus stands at 0.005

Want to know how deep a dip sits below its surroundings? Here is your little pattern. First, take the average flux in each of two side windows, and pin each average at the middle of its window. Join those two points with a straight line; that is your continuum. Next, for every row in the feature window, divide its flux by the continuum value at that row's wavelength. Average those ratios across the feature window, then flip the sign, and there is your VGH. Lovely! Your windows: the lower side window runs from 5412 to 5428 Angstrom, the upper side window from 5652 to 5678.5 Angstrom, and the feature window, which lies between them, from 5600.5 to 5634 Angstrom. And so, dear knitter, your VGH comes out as -1.00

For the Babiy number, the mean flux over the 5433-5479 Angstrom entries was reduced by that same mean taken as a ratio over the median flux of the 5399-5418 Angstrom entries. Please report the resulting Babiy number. -0.452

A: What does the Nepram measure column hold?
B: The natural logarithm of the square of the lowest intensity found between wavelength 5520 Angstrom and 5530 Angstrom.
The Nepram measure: -1.207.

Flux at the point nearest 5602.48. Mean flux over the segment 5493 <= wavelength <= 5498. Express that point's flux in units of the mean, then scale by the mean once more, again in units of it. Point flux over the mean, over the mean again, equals 1.61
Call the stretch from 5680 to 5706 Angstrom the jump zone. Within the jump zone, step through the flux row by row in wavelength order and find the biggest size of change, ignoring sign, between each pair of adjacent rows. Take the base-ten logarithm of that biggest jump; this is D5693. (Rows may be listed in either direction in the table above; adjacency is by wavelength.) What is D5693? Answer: -2.70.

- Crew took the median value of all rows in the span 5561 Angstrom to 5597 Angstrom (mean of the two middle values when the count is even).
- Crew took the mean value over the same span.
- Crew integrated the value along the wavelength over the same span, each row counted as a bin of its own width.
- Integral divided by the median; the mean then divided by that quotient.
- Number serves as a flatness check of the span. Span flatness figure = 0.0156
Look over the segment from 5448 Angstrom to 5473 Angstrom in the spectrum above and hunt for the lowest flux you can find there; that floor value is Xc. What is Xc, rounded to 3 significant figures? 0.558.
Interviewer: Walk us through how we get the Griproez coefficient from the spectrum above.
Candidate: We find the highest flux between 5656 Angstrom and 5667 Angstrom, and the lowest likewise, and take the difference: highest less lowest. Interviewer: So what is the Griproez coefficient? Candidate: 0.015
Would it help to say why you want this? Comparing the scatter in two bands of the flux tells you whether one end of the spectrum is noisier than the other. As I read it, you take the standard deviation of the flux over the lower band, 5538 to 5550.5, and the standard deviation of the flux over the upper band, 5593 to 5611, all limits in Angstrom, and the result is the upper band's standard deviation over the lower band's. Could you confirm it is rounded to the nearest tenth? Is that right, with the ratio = 1.9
